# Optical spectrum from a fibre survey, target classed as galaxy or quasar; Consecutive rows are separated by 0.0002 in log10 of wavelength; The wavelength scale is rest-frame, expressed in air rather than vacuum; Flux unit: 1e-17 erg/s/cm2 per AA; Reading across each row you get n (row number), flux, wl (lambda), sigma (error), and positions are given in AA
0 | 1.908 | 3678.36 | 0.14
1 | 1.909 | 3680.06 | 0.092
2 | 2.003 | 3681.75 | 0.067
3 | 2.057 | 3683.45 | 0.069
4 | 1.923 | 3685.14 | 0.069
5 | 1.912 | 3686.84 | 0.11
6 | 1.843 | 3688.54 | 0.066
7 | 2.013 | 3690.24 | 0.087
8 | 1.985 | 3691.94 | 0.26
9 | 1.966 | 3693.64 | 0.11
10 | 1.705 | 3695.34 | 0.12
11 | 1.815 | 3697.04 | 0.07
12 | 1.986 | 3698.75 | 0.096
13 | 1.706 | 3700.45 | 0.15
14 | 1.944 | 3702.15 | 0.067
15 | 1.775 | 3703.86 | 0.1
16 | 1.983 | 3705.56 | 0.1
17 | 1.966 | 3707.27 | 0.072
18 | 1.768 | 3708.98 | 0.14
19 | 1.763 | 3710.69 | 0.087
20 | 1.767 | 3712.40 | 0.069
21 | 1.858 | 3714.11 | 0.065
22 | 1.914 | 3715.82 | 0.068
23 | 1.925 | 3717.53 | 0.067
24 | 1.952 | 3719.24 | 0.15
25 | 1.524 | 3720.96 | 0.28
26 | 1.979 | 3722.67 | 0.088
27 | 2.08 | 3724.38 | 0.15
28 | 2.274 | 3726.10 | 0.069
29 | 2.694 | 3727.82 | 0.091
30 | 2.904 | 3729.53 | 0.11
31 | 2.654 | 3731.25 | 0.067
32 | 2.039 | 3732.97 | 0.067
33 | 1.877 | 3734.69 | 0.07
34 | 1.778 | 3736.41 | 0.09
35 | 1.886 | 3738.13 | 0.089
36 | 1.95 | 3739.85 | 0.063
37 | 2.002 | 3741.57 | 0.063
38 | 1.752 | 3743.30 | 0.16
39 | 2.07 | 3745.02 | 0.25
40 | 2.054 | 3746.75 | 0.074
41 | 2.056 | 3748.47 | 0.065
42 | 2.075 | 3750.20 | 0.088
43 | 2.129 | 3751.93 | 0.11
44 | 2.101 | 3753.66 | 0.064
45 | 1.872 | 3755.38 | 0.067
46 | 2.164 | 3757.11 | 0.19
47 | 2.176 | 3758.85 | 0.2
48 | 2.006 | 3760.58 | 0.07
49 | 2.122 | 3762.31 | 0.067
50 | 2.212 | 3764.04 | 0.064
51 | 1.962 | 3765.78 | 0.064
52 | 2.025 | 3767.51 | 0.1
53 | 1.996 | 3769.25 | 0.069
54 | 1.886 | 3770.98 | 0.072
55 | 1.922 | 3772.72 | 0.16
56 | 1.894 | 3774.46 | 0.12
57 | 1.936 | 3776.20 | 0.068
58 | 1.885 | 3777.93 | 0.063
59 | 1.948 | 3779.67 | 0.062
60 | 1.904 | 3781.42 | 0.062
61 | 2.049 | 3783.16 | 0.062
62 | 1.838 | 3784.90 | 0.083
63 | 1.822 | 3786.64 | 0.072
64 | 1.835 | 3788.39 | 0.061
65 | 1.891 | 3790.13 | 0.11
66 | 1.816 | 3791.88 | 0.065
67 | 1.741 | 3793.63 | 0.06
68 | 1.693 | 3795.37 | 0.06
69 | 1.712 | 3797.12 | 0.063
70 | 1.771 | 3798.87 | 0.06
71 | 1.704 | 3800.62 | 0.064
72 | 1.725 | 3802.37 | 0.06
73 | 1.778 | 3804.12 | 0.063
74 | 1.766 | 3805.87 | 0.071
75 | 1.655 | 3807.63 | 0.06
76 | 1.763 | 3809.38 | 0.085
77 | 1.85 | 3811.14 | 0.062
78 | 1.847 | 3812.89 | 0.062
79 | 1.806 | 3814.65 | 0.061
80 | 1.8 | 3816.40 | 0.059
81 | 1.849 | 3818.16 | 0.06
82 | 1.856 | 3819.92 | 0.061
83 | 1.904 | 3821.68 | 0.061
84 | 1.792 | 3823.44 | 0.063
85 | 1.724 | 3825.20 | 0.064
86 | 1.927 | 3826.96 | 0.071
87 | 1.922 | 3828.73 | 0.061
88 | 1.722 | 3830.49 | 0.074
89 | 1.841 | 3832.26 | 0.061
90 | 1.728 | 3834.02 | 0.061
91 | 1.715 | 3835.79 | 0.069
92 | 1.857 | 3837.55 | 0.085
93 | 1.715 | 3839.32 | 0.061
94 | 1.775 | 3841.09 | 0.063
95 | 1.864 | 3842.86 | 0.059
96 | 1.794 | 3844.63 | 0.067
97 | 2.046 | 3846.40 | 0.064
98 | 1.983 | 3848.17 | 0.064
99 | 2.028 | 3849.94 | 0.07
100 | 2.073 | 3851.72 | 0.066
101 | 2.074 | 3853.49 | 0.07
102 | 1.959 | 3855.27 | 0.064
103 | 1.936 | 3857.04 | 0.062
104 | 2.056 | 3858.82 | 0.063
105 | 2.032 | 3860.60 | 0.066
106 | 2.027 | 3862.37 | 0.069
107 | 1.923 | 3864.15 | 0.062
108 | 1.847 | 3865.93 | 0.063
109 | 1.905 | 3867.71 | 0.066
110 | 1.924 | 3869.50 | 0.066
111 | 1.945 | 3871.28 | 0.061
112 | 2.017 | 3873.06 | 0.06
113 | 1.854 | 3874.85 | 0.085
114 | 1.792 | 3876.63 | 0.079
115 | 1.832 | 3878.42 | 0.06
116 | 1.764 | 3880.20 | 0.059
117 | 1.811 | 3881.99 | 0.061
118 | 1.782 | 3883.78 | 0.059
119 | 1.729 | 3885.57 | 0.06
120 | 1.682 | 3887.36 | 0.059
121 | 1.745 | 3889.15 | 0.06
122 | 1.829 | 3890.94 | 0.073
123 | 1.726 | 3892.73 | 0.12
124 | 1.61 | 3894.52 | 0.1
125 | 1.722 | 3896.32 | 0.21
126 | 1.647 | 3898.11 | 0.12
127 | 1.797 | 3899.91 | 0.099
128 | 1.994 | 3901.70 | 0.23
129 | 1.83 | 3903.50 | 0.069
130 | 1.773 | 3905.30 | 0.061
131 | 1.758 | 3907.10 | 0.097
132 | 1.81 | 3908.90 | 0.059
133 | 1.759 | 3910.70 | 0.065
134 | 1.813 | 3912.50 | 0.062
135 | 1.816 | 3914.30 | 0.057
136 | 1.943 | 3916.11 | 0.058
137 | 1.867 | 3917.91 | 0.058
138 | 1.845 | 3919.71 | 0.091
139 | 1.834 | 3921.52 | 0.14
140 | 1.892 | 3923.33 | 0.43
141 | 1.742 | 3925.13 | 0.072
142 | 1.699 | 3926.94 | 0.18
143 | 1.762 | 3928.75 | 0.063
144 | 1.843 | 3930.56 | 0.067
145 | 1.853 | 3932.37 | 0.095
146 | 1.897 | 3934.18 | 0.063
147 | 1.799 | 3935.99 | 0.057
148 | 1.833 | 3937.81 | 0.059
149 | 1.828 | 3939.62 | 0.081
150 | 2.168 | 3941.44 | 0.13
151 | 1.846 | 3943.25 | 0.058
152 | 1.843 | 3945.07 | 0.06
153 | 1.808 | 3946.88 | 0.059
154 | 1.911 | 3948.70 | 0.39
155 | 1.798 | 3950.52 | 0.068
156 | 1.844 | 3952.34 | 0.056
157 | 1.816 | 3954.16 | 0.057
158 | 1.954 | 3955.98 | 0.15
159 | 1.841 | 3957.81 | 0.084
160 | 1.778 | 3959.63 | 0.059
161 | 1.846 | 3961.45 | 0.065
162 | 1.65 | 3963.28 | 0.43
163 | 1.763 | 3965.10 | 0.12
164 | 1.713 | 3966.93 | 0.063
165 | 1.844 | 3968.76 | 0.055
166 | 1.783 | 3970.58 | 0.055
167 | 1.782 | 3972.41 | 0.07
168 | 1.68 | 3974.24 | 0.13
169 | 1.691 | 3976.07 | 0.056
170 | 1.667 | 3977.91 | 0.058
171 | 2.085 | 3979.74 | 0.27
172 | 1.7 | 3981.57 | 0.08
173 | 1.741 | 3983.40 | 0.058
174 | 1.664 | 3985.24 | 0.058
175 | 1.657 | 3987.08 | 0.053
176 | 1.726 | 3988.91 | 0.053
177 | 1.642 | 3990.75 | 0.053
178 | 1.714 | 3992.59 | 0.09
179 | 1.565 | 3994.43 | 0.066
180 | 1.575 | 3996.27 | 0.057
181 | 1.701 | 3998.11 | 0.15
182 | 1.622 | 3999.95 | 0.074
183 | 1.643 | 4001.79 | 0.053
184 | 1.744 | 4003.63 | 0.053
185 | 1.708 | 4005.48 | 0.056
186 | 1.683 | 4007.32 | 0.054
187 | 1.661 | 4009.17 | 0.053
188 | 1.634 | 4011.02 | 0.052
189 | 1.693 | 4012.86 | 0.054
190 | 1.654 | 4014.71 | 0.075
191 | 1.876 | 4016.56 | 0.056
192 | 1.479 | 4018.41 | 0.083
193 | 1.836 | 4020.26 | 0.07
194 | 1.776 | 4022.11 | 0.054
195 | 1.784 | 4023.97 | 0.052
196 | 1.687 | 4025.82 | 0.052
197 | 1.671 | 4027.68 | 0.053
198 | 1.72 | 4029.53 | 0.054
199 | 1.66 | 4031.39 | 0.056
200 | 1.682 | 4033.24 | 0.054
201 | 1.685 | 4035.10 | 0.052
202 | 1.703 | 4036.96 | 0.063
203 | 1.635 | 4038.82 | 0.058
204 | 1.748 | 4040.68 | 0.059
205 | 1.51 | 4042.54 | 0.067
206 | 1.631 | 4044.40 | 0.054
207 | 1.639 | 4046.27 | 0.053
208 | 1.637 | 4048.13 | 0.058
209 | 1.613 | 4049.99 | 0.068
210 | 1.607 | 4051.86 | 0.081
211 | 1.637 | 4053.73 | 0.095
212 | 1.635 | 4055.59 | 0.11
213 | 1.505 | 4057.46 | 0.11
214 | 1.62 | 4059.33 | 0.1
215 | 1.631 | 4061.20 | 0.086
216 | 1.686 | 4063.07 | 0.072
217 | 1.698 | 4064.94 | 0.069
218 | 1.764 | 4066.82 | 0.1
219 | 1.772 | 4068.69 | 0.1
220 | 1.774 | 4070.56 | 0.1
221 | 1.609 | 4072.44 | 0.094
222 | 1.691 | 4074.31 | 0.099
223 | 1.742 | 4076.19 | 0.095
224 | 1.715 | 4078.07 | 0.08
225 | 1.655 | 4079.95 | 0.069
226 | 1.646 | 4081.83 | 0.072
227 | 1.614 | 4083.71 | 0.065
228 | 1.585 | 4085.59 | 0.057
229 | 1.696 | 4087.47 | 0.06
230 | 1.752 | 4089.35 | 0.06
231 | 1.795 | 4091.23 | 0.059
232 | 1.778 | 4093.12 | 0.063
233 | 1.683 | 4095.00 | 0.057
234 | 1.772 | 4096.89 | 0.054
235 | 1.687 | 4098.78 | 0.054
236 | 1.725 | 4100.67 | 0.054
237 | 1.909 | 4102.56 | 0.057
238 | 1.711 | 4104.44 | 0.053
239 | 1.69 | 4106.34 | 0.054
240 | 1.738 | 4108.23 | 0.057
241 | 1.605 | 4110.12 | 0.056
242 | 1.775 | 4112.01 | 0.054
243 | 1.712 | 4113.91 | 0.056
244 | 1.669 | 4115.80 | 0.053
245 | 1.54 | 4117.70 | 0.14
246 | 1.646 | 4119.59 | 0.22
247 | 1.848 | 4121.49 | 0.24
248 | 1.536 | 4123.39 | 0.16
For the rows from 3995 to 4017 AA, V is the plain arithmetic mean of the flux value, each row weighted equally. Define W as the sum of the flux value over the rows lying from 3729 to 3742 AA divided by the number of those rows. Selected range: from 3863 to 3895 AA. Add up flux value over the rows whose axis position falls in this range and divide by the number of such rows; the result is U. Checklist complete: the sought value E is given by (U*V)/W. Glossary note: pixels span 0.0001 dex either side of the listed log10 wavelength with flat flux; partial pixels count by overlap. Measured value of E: 1.43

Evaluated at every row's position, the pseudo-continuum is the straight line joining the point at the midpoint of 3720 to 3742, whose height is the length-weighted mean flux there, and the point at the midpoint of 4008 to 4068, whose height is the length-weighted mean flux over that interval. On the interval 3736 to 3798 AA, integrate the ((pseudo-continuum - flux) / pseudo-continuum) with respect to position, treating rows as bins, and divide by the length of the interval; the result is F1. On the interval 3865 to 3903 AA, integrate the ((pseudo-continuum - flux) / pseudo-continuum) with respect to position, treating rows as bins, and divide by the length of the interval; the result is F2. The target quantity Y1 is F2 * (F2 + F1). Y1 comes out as 0.005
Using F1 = 0.060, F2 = 0.05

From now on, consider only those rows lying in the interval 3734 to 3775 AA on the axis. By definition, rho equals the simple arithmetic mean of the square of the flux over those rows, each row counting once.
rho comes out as 4.0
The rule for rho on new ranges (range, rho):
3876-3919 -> 3.2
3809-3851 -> 3.4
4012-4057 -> 2.8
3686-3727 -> 3.6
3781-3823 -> 3.3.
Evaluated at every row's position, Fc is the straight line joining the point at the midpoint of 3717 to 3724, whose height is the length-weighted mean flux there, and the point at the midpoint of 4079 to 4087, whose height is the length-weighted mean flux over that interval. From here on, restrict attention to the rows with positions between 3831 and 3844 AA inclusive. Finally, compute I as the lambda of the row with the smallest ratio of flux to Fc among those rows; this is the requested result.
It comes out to 3835.79 AA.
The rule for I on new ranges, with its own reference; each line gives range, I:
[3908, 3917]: 3910.70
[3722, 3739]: 3736.41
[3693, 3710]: 3695.34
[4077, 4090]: 4085.59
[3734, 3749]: 3743.30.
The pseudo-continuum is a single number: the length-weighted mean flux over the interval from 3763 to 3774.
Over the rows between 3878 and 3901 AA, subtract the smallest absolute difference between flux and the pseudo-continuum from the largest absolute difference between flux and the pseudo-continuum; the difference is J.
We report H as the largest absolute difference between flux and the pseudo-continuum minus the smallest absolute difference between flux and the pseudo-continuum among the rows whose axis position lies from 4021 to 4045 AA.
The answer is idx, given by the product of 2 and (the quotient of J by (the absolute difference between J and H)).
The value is 9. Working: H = 0.274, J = 0.22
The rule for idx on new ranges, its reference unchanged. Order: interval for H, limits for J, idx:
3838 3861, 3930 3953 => 1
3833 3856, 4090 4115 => 17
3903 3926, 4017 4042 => 5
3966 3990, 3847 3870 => 2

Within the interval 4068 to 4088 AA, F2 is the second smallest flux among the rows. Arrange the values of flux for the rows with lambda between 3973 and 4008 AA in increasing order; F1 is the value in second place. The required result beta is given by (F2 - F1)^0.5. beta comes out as 0.18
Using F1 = 1.575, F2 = 1.609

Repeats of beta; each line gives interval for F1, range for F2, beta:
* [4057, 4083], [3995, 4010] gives 0.11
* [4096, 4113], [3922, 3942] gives 0.23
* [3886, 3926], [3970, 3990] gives 0.13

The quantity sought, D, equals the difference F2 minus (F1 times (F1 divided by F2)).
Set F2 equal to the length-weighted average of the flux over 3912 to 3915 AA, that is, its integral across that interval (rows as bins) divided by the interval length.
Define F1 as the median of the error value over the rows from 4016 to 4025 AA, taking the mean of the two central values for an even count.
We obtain 1.81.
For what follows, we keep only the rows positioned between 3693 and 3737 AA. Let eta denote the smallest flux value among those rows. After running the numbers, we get 1.524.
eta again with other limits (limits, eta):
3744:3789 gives 1.822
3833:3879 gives 1.715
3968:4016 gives 1.565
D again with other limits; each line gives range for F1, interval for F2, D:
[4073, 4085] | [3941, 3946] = 1.93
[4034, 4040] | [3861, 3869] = 1.93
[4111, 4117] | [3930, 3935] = 1.86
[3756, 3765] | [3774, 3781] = 1.91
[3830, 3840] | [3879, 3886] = 1.77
